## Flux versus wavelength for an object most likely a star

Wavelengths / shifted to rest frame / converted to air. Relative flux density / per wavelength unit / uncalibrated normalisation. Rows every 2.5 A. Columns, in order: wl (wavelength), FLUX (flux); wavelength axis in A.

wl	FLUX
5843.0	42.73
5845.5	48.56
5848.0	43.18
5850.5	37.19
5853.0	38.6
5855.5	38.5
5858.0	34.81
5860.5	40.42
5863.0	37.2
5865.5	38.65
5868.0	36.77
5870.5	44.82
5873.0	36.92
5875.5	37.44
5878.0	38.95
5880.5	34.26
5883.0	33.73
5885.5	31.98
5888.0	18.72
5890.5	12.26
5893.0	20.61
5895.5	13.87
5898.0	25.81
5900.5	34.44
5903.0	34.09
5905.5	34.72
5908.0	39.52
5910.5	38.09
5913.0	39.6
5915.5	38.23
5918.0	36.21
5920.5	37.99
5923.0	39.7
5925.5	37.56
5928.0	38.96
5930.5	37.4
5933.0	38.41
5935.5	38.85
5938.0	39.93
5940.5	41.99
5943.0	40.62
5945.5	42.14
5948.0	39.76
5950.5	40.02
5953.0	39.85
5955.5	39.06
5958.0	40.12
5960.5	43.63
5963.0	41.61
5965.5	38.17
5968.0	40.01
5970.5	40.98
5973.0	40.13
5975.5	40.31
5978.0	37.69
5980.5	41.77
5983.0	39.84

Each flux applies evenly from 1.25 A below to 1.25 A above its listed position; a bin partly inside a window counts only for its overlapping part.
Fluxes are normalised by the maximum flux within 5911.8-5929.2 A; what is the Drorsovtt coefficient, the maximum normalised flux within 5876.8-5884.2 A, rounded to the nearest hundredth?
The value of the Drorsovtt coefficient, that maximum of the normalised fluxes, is 0.98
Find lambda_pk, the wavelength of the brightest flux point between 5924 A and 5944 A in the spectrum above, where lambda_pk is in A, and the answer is 5940.5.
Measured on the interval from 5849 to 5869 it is 5860.5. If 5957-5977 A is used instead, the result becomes 5960.5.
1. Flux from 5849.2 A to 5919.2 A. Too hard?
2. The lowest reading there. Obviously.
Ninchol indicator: 12.26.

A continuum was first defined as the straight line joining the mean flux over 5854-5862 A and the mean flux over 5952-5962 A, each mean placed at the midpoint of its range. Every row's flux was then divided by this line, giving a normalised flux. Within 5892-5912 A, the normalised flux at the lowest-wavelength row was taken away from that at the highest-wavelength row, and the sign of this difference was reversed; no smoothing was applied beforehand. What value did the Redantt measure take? -0.44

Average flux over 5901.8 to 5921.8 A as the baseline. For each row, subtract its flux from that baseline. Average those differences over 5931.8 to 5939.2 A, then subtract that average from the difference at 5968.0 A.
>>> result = -0.9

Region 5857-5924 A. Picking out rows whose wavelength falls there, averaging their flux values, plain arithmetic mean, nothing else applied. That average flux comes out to 33.7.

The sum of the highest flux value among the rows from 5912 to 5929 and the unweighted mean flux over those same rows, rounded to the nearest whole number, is 78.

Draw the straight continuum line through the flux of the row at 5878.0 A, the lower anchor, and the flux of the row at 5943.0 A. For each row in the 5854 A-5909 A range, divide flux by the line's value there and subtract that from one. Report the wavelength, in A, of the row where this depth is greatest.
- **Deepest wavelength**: 5890.5 A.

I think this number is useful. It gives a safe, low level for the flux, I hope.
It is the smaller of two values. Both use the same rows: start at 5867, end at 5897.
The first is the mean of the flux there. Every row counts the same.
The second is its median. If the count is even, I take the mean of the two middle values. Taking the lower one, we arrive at 30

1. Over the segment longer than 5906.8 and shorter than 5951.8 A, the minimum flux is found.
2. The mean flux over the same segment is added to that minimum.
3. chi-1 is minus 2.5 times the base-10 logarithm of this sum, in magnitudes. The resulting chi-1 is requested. -4.69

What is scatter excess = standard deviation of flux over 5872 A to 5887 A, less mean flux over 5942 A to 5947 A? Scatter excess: -39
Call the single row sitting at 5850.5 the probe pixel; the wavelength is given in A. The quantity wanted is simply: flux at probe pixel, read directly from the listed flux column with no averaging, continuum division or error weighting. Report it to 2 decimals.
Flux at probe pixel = 37.19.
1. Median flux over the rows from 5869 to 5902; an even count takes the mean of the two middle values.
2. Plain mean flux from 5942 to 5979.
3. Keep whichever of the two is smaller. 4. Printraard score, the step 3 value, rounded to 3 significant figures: 33.7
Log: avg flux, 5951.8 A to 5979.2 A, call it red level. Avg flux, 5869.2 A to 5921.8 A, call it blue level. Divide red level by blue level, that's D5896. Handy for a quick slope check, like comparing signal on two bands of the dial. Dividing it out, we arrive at 1.2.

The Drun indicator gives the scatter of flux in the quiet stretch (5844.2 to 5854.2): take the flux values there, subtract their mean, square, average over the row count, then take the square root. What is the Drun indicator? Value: 4.4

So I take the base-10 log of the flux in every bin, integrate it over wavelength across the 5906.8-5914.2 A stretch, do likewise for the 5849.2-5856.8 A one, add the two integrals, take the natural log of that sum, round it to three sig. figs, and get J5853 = 3.17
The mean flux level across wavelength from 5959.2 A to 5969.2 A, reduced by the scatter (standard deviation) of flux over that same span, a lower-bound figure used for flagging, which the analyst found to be 39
